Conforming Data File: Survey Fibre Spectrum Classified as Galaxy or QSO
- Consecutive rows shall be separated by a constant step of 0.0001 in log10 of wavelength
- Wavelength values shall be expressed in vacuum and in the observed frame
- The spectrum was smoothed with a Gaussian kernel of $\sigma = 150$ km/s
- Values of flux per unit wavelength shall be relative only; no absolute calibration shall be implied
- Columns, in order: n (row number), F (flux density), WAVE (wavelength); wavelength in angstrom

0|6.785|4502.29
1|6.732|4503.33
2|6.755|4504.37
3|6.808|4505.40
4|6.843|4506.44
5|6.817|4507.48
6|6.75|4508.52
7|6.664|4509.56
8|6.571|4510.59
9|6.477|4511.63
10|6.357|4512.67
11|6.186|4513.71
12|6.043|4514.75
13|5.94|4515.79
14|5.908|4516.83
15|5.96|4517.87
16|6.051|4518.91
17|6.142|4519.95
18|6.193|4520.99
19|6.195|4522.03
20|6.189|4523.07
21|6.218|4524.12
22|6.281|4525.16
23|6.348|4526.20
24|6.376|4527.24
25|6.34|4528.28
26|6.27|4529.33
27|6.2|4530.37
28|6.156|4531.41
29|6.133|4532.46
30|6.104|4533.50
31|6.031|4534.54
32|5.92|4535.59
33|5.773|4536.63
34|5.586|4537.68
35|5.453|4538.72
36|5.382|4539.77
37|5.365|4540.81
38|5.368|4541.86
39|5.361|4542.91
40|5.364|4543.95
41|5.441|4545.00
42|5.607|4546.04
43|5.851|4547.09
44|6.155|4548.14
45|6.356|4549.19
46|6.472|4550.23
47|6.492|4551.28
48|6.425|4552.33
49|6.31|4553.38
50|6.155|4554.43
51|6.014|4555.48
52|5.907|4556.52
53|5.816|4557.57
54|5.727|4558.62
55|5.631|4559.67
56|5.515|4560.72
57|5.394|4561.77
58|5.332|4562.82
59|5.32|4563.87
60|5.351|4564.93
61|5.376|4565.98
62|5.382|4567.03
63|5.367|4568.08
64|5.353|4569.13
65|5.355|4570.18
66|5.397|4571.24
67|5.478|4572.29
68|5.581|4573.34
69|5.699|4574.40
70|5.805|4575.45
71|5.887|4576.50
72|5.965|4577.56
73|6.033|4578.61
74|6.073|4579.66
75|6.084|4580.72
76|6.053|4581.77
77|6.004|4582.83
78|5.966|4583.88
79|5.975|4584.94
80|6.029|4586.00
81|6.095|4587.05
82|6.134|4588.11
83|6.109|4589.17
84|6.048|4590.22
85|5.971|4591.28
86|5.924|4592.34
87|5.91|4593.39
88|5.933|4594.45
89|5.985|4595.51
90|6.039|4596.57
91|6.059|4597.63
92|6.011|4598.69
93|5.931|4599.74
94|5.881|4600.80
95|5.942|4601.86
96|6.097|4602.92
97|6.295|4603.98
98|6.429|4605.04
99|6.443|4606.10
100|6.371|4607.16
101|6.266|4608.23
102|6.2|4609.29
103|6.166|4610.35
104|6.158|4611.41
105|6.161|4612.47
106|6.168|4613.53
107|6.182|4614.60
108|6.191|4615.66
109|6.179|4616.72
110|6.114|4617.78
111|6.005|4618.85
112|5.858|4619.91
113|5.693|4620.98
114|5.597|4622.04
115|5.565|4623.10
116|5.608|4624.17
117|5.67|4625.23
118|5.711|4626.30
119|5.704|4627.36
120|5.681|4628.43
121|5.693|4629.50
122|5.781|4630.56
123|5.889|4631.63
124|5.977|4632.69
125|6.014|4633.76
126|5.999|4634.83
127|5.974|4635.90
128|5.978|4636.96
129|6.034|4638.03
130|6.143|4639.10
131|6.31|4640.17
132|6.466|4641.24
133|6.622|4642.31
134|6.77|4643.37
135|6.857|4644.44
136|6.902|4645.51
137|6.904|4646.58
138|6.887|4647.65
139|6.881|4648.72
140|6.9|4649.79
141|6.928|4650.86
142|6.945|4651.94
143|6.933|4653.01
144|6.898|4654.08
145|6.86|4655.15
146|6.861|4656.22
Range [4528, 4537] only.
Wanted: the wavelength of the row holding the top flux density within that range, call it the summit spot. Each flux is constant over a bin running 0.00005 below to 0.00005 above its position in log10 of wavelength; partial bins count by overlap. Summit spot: 4528.28 angstrom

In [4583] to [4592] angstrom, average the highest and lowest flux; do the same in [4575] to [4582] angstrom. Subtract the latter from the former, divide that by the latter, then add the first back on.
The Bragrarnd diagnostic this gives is 6.07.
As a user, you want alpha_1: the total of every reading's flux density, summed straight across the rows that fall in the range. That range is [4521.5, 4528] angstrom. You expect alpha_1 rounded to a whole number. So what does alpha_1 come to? 38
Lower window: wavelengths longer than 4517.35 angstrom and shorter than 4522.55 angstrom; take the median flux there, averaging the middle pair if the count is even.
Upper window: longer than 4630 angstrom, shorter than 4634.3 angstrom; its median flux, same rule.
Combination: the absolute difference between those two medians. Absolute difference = 0.21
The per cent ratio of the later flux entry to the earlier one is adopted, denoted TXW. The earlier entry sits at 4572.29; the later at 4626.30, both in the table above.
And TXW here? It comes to 104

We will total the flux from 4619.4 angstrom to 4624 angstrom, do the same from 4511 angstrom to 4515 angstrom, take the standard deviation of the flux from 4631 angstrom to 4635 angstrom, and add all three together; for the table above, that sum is 47.8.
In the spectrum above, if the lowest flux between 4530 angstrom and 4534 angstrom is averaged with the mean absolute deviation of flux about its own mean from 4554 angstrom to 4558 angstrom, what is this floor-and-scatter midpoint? 3.11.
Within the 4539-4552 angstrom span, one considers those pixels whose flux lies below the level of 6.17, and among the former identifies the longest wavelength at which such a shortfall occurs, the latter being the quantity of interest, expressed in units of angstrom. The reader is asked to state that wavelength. 4548.14 angstrom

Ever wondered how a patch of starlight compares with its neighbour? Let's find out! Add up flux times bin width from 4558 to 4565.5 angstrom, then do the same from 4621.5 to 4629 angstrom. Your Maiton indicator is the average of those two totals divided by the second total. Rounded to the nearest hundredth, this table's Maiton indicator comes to 0.98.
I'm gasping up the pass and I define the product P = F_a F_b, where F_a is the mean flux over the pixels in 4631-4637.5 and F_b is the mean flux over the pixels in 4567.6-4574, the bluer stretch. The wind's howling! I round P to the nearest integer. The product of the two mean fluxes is 32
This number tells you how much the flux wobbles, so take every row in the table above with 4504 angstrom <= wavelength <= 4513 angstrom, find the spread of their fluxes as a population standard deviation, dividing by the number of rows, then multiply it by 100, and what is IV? 16.0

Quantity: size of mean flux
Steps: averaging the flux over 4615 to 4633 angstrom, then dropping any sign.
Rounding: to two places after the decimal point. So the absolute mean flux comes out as 5.82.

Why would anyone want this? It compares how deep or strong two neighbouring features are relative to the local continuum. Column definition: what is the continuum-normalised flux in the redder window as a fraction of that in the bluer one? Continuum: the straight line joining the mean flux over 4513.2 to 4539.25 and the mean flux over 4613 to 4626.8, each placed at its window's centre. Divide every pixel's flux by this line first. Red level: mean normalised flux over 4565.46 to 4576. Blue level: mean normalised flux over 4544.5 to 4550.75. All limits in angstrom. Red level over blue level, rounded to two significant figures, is 0.92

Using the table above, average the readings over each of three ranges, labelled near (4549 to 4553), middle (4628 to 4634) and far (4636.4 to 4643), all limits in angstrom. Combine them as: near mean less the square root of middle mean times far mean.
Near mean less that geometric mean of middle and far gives 0.39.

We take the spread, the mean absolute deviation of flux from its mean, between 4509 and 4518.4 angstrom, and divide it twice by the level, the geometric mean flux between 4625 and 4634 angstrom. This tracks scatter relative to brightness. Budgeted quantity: 0.0075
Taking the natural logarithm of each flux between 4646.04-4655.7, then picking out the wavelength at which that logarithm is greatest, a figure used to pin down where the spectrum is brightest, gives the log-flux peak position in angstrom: 4651.94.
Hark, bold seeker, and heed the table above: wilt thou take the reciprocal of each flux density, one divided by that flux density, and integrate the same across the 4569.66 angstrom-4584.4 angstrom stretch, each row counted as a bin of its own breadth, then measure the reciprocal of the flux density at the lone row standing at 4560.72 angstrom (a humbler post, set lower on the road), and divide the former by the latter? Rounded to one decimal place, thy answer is 14.0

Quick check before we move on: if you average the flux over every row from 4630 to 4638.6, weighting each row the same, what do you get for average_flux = 5.96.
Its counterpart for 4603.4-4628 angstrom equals 6.03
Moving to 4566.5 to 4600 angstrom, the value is 5.86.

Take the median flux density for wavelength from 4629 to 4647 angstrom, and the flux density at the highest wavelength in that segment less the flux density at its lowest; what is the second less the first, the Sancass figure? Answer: -4.8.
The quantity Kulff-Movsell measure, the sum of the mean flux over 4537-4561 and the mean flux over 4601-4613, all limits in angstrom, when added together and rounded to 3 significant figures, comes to 12.0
